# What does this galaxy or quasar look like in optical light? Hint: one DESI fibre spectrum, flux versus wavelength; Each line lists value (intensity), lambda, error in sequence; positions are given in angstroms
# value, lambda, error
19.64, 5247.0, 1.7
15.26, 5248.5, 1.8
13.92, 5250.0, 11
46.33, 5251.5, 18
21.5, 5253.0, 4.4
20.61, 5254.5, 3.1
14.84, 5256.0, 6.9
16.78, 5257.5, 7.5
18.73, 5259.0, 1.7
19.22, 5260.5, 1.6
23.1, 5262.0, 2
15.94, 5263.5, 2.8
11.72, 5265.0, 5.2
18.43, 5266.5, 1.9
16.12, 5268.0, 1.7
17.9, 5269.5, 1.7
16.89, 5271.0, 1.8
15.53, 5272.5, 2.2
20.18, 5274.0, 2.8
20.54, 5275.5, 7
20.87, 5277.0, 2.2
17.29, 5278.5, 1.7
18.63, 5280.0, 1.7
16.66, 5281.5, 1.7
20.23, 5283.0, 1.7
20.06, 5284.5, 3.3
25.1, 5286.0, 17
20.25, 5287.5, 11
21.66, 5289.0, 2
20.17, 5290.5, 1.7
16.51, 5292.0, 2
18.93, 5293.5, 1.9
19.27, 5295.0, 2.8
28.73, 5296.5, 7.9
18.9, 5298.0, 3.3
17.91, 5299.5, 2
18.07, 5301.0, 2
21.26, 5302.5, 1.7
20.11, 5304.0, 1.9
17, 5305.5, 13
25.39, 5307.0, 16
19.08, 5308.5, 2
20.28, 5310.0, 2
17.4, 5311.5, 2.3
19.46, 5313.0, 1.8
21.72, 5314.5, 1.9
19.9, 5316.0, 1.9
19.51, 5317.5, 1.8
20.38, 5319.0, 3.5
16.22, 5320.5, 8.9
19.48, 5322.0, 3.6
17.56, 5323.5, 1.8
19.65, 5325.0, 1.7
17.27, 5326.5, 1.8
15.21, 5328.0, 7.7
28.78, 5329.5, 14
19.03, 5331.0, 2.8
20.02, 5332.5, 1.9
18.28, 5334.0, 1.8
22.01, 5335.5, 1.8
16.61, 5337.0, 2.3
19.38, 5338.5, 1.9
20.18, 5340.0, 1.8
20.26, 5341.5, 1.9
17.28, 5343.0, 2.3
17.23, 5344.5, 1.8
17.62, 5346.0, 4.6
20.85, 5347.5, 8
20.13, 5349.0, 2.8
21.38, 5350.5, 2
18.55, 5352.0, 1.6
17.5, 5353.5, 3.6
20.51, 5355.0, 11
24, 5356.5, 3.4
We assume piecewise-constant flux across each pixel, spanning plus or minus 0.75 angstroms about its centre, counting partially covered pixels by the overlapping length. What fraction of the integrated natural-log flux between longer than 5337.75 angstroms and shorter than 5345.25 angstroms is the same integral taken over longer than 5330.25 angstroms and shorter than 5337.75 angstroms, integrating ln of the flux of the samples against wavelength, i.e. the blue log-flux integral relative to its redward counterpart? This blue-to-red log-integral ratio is 1.01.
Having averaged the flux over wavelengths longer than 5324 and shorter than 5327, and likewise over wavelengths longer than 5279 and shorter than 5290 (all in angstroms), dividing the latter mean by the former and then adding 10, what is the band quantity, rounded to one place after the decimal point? 11.1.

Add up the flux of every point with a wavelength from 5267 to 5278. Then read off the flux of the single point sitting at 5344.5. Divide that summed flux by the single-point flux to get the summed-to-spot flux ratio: 7.4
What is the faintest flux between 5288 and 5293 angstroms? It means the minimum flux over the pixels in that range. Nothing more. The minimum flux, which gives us 16.51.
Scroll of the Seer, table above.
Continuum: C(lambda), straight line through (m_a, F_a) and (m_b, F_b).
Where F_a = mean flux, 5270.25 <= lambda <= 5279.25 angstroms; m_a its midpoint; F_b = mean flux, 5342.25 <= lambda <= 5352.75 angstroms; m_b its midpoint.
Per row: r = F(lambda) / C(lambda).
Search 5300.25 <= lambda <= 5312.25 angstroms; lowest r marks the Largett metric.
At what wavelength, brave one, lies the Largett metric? 5305.5 angstroms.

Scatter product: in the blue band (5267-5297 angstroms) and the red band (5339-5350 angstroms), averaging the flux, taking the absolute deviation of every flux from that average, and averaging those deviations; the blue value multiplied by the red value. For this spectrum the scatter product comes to 3.2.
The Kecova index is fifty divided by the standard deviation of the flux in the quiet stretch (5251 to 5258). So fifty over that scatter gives 4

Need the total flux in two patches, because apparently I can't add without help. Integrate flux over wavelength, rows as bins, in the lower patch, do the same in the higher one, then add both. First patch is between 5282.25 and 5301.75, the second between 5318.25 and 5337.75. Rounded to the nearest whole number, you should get 774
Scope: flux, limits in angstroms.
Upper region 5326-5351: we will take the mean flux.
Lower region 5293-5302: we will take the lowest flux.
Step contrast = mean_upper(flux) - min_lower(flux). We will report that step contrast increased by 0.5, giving 2.1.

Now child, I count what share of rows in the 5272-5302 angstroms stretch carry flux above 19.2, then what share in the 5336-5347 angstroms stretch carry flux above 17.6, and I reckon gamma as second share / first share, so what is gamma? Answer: 1.04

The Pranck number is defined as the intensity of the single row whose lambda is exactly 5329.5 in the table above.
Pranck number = 28.78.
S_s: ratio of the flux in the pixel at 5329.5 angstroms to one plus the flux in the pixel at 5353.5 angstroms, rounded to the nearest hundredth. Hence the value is 1.56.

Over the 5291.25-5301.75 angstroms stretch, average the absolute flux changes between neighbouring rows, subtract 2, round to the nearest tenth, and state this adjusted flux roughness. 1.9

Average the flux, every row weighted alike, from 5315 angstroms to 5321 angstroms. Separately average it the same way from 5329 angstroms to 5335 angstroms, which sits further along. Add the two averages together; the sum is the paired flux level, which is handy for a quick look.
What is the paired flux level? 40.5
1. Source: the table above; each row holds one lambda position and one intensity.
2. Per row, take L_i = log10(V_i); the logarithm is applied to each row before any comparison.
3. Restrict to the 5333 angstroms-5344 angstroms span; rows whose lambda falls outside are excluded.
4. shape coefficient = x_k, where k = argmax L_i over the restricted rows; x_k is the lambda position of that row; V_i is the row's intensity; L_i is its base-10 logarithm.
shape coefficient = 5335.5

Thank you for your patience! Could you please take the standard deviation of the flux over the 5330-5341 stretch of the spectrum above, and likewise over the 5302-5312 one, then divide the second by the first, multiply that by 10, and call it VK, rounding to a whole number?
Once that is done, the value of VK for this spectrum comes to 17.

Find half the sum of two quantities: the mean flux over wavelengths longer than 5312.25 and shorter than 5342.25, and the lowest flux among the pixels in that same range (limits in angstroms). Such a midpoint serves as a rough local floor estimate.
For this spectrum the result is 17.4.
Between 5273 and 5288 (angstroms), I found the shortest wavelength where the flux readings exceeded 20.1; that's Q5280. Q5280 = 5274.0 angstroms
